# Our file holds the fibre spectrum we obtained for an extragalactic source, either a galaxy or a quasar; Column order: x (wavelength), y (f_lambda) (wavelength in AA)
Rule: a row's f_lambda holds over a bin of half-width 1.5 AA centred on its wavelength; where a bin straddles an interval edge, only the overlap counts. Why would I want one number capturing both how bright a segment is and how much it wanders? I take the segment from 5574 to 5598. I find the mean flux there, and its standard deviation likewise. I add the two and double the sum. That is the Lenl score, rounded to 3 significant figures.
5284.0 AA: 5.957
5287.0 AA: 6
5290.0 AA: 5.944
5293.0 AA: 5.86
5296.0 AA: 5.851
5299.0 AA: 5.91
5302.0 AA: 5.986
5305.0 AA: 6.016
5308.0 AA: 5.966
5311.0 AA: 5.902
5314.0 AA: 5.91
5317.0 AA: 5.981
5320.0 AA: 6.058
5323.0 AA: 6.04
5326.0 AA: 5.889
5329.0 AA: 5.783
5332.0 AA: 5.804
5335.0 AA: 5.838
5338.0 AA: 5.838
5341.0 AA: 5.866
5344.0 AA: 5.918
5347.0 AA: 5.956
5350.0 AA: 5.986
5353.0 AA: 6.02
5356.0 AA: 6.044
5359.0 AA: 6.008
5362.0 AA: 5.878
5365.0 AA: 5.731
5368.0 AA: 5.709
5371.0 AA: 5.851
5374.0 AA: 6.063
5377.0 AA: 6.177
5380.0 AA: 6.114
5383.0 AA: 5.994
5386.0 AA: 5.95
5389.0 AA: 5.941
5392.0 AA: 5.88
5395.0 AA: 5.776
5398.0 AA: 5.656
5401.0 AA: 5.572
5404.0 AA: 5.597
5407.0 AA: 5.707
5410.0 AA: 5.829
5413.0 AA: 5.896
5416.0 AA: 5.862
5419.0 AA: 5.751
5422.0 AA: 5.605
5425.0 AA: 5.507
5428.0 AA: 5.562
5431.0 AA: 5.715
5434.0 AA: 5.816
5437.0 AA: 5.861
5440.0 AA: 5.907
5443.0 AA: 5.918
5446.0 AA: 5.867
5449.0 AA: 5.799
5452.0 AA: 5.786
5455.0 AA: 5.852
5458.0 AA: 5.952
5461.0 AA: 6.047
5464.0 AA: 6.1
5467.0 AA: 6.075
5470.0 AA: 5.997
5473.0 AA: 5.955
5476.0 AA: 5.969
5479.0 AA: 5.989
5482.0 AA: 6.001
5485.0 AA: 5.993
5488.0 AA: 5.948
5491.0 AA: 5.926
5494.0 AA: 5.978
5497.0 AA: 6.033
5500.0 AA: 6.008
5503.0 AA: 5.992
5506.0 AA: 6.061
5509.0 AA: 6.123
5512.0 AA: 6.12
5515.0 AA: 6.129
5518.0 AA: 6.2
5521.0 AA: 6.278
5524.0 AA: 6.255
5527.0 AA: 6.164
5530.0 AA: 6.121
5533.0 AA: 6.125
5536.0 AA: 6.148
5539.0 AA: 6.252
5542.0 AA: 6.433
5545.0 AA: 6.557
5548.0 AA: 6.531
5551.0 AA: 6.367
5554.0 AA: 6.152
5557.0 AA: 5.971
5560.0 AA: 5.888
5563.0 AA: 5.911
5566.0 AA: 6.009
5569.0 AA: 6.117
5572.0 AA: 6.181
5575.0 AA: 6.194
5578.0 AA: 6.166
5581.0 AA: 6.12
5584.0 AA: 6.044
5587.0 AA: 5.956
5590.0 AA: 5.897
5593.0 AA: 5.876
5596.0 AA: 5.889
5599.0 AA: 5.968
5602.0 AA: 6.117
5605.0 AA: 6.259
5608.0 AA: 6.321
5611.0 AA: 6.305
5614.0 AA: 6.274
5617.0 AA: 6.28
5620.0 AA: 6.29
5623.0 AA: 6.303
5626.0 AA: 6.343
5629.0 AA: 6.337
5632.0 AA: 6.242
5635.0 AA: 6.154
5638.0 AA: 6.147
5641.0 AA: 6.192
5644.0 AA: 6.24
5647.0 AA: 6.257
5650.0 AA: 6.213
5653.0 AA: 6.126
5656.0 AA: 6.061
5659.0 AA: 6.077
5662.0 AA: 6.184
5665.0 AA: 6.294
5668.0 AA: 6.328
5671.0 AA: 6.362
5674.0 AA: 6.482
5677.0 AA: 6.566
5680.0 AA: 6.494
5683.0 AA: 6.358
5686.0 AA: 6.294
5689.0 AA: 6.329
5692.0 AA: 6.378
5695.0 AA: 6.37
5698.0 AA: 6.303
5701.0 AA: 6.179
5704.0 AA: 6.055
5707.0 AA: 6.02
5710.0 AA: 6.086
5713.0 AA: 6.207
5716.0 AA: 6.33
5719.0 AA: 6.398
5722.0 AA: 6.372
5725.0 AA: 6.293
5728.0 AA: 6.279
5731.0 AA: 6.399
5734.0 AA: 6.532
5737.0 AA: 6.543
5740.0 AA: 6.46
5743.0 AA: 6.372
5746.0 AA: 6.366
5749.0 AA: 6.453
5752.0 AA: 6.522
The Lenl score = 12.3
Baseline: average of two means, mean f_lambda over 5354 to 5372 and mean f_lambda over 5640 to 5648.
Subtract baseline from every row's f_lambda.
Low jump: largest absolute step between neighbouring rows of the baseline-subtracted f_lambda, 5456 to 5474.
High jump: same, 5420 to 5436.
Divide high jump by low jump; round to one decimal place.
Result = 1.6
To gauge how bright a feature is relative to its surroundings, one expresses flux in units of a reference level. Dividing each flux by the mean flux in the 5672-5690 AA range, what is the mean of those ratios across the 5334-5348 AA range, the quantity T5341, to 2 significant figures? 0.92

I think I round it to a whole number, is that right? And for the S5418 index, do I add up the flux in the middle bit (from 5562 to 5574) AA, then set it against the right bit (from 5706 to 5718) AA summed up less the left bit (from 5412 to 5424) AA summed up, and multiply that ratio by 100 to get 1584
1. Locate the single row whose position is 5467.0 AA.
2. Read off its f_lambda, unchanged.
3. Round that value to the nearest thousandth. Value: 6.075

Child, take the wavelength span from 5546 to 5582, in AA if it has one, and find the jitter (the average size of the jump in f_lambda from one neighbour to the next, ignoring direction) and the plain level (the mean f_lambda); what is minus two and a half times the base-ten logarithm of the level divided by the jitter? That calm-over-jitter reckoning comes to -4.55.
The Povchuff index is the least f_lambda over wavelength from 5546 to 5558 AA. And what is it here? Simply 5.971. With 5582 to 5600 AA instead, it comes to 5.876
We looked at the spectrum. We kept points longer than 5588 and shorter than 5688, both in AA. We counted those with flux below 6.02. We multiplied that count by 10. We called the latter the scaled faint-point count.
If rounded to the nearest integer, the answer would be 40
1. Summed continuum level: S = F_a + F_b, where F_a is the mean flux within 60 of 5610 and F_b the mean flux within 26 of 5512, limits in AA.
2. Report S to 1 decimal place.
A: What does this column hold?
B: 12.2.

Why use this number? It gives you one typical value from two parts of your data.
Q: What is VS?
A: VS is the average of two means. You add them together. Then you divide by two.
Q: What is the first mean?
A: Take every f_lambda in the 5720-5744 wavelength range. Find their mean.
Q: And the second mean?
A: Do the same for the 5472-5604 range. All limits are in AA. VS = 6.25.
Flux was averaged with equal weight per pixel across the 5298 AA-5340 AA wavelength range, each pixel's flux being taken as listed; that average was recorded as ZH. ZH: 5.92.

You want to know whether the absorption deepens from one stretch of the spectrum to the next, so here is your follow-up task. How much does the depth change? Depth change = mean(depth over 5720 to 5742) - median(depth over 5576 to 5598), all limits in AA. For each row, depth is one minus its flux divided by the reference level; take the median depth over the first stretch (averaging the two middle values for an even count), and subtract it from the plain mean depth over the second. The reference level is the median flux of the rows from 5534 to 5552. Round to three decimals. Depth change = -0.071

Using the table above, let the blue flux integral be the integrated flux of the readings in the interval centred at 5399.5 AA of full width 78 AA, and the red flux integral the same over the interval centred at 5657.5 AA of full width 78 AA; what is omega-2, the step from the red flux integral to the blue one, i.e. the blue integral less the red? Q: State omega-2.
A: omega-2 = -37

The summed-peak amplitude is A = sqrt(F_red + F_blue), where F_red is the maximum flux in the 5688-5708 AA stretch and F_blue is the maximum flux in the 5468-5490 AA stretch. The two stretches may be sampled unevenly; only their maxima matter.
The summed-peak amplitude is 3.52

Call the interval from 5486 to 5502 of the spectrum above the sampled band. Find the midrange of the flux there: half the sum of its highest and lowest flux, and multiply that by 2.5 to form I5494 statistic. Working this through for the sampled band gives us 14.9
